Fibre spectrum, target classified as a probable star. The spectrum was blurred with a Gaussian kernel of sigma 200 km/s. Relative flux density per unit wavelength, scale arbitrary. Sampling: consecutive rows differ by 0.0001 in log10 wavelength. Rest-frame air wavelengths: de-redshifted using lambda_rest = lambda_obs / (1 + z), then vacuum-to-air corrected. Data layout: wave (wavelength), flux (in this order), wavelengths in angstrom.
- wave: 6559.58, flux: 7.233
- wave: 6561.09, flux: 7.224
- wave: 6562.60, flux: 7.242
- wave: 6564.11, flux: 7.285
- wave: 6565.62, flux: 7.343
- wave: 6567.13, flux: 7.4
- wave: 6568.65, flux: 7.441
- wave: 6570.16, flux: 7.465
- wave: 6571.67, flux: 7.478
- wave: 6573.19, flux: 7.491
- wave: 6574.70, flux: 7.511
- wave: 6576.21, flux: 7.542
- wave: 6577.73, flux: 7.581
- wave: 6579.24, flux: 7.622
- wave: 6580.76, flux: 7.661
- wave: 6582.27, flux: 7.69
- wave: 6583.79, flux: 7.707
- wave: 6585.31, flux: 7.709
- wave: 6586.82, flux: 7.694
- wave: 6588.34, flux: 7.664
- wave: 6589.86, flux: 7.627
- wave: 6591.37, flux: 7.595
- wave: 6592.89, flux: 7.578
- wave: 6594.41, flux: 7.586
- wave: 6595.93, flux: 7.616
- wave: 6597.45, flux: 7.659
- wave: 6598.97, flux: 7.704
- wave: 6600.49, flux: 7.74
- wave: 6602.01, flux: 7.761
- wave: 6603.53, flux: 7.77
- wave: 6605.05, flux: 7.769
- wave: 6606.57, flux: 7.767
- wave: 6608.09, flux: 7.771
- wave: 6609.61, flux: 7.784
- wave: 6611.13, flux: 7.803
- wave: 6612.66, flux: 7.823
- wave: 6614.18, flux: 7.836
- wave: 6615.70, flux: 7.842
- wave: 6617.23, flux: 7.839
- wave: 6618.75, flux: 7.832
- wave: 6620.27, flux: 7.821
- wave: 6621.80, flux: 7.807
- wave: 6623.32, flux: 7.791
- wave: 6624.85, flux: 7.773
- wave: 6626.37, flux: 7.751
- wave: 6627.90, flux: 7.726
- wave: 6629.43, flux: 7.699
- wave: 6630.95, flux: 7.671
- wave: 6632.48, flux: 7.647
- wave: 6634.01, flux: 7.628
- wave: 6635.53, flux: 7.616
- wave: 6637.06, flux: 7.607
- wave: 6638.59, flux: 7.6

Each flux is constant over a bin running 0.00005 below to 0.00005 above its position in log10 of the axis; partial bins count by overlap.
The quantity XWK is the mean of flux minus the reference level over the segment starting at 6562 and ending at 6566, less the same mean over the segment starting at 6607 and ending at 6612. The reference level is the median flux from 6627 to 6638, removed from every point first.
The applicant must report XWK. -0.50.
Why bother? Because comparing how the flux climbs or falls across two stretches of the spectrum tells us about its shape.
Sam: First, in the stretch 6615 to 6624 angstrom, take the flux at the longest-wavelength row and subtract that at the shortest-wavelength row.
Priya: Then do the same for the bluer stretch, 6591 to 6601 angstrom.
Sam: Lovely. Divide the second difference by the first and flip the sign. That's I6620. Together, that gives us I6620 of 2.8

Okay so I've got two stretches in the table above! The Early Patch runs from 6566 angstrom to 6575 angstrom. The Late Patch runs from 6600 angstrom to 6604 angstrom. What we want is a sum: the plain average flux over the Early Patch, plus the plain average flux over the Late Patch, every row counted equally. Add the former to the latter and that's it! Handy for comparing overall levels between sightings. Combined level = 15.2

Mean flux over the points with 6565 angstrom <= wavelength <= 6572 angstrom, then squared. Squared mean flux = 55.1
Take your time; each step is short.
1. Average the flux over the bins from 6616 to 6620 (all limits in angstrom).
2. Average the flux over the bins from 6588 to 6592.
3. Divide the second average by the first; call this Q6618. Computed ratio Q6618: 0.974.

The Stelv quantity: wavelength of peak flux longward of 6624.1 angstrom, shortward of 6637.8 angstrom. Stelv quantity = 6624.85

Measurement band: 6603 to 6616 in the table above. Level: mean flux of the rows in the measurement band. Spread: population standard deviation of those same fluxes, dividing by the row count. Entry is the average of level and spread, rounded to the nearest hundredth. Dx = 3.91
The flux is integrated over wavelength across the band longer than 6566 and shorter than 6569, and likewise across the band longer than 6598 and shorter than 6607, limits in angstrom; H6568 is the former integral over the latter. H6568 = 0.32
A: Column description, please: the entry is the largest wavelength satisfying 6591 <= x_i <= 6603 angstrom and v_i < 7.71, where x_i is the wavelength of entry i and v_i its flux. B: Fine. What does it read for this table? 6598.97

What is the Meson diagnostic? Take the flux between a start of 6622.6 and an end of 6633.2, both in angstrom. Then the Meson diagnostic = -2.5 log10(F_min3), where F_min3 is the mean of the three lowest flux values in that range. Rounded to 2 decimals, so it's -2.21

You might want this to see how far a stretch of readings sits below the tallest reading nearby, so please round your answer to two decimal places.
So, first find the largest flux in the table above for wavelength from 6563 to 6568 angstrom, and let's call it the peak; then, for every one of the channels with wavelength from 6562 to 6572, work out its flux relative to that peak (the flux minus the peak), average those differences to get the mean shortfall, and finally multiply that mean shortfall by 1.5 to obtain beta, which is -0.03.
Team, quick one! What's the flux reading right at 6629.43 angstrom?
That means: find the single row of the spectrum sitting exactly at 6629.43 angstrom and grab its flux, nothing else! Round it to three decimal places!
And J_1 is 7.699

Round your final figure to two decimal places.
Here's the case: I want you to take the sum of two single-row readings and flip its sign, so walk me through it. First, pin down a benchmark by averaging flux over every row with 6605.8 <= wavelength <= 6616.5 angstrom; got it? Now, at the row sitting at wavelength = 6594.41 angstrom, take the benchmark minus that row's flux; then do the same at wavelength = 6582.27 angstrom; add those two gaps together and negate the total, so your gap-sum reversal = -0.33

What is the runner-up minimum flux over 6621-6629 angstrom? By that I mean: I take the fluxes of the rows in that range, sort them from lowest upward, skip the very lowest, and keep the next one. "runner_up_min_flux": 7.751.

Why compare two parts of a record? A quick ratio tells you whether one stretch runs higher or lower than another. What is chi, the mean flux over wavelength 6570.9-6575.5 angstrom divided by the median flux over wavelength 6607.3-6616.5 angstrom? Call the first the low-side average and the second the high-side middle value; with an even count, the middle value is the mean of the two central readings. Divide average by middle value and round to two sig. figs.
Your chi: 0.96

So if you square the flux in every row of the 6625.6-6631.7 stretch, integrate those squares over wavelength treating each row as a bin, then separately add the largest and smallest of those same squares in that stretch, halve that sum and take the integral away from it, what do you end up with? -304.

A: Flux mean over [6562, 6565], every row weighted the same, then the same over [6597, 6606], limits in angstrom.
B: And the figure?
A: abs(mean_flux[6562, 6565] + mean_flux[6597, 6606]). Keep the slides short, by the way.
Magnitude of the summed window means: 15.0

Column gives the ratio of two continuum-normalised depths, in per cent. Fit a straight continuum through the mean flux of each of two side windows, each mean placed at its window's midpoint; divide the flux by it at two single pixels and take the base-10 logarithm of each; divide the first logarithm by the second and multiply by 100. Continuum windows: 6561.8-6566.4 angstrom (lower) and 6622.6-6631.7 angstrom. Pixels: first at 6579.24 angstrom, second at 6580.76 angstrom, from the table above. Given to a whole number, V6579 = 89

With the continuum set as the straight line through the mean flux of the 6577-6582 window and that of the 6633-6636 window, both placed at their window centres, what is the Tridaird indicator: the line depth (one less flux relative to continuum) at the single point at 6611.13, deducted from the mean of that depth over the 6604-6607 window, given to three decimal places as 0.005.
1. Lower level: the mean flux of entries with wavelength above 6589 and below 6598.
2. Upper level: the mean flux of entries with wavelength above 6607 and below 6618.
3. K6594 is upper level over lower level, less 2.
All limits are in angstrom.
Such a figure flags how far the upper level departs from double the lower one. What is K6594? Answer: -0.973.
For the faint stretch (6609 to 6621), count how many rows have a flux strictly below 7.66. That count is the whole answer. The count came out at 0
